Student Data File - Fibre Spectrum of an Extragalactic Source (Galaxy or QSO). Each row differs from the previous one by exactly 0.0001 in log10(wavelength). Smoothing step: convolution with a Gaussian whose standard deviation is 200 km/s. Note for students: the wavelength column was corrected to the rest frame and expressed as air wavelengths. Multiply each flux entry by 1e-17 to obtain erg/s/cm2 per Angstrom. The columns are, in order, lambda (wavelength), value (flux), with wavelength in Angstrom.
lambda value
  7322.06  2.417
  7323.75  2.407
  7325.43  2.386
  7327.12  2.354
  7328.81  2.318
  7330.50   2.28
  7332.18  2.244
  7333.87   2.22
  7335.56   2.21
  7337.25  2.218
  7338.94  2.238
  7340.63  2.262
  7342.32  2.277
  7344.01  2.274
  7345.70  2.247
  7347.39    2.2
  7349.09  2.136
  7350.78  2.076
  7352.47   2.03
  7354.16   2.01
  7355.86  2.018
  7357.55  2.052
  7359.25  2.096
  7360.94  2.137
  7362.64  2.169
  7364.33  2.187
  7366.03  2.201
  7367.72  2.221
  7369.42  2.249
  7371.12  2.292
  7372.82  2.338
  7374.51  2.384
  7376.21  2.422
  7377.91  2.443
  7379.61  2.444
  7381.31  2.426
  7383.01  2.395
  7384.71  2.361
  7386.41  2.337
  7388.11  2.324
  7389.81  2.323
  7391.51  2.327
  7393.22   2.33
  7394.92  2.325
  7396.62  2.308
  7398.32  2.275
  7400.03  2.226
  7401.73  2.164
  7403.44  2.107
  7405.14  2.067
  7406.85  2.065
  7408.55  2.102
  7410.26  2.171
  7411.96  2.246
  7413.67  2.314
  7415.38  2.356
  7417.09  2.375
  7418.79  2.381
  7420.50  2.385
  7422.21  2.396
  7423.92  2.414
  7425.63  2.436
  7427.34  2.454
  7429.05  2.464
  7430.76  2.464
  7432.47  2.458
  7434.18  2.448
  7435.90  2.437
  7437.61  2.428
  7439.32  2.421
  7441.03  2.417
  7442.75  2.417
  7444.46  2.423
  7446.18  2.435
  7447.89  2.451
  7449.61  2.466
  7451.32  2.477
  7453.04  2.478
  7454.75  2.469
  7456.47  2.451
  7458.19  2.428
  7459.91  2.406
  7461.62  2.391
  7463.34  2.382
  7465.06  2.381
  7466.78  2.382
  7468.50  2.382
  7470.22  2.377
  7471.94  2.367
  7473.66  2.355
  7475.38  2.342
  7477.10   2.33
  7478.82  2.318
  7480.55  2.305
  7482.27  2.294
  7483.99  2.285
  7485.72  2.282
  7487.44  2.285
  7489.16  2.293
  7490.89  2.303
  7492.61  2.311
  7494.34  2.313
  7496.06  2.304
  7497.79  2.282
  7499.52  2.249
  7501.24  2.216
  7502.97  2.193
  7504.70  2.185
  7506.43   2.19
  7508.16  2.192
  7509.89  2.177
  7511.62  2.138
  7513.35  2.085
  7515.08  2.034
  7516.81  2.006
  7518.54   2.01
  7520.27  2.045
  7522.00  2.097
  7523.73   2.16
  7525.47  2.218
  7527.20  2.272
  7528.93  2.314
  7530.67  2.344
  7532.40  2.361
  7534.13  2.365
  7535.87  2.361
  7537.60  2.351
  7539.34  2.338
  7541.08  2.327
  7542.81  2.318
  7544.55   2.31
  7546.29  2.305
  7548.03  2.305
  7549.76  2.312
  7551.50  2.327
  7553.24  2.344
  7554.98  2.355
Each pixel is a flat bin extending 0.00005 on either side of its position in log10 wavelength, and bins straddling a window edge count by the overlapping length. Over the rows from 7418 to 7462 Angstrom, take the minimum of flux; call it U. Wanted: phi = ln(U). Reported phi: 0.87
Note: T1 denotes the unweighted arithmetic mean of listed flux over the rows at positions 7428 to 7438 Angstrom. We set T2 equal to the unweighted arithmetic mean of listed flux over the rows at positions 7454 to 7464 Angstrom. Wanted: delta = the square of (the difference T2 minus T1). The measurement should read 0.001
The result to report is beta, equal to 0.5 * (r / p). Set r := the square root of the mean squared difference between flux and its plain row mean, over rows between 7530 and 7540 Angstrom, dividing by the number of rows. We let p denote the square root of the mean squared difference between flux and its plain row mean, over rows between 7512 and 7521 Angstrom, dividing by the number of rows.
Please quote 0.2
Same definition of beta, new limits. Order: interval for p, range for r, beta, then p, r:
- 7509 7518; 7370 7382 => 0.4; 0.063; 0.054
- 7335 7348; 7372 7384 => 0.6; 0.027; 0.035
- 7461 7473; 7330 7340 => 1.7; 0.007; 0.023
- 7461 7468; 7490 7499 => 1.4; 0.004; 0.011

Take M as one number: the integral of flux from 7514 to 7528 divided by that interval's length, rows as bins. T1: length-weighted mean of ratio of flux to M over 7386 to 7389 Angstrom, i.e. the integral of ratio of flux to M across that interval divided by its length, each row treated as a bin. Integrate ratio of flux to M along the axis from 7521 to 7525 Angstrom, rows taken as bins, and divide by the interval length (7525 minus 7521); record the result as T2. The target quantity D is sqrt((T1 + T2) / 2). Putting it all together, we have 1.030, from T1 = 1.11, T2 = 1.01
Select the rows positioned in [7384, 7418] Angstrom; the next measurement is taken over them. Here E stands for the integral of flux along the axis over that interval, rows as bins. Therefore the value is 76.7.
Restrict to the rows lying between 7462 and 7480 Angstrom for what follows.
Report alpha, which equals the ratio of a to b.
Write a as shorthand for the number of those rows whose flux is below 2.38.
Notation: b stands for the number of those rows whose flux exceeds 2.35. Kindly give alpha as 1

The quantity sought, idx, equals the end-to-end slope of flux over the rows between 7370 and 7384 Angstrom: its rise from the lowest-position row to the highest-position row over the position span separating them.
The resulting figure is 0.009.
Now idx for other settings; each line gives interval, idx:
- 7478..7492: -0.001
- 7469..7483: -0.007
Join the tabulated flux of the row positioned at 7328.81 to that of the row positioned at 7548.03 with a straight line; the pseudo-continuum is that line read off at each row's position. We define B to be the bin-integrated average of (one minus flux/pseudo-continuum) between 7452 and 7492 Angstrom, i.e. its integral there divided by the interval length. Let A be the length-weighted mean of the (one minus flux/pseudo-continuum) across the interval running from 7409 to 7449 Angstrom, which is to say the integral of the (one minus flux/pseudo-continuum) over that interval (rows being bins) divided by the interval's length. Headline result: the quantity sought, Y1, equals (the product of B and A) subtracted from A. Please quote -0.04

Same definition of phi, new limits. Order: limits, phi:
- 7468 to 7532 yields 0.70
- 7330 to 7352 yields 0.73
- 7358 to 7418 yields 0.73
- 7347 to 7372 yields 0.70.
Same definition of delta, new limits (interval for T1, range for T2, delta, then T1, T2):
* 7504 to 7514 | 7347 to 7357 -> 0.007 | 2.16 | 2.08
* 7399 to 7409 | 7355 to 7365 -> 0.000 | 2.12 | 2.11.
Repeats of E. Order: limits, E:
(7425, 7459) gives 83.2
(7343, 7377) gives 74.4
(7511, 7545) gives 75.6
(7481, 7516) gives 78.1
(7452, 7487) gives 82.9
